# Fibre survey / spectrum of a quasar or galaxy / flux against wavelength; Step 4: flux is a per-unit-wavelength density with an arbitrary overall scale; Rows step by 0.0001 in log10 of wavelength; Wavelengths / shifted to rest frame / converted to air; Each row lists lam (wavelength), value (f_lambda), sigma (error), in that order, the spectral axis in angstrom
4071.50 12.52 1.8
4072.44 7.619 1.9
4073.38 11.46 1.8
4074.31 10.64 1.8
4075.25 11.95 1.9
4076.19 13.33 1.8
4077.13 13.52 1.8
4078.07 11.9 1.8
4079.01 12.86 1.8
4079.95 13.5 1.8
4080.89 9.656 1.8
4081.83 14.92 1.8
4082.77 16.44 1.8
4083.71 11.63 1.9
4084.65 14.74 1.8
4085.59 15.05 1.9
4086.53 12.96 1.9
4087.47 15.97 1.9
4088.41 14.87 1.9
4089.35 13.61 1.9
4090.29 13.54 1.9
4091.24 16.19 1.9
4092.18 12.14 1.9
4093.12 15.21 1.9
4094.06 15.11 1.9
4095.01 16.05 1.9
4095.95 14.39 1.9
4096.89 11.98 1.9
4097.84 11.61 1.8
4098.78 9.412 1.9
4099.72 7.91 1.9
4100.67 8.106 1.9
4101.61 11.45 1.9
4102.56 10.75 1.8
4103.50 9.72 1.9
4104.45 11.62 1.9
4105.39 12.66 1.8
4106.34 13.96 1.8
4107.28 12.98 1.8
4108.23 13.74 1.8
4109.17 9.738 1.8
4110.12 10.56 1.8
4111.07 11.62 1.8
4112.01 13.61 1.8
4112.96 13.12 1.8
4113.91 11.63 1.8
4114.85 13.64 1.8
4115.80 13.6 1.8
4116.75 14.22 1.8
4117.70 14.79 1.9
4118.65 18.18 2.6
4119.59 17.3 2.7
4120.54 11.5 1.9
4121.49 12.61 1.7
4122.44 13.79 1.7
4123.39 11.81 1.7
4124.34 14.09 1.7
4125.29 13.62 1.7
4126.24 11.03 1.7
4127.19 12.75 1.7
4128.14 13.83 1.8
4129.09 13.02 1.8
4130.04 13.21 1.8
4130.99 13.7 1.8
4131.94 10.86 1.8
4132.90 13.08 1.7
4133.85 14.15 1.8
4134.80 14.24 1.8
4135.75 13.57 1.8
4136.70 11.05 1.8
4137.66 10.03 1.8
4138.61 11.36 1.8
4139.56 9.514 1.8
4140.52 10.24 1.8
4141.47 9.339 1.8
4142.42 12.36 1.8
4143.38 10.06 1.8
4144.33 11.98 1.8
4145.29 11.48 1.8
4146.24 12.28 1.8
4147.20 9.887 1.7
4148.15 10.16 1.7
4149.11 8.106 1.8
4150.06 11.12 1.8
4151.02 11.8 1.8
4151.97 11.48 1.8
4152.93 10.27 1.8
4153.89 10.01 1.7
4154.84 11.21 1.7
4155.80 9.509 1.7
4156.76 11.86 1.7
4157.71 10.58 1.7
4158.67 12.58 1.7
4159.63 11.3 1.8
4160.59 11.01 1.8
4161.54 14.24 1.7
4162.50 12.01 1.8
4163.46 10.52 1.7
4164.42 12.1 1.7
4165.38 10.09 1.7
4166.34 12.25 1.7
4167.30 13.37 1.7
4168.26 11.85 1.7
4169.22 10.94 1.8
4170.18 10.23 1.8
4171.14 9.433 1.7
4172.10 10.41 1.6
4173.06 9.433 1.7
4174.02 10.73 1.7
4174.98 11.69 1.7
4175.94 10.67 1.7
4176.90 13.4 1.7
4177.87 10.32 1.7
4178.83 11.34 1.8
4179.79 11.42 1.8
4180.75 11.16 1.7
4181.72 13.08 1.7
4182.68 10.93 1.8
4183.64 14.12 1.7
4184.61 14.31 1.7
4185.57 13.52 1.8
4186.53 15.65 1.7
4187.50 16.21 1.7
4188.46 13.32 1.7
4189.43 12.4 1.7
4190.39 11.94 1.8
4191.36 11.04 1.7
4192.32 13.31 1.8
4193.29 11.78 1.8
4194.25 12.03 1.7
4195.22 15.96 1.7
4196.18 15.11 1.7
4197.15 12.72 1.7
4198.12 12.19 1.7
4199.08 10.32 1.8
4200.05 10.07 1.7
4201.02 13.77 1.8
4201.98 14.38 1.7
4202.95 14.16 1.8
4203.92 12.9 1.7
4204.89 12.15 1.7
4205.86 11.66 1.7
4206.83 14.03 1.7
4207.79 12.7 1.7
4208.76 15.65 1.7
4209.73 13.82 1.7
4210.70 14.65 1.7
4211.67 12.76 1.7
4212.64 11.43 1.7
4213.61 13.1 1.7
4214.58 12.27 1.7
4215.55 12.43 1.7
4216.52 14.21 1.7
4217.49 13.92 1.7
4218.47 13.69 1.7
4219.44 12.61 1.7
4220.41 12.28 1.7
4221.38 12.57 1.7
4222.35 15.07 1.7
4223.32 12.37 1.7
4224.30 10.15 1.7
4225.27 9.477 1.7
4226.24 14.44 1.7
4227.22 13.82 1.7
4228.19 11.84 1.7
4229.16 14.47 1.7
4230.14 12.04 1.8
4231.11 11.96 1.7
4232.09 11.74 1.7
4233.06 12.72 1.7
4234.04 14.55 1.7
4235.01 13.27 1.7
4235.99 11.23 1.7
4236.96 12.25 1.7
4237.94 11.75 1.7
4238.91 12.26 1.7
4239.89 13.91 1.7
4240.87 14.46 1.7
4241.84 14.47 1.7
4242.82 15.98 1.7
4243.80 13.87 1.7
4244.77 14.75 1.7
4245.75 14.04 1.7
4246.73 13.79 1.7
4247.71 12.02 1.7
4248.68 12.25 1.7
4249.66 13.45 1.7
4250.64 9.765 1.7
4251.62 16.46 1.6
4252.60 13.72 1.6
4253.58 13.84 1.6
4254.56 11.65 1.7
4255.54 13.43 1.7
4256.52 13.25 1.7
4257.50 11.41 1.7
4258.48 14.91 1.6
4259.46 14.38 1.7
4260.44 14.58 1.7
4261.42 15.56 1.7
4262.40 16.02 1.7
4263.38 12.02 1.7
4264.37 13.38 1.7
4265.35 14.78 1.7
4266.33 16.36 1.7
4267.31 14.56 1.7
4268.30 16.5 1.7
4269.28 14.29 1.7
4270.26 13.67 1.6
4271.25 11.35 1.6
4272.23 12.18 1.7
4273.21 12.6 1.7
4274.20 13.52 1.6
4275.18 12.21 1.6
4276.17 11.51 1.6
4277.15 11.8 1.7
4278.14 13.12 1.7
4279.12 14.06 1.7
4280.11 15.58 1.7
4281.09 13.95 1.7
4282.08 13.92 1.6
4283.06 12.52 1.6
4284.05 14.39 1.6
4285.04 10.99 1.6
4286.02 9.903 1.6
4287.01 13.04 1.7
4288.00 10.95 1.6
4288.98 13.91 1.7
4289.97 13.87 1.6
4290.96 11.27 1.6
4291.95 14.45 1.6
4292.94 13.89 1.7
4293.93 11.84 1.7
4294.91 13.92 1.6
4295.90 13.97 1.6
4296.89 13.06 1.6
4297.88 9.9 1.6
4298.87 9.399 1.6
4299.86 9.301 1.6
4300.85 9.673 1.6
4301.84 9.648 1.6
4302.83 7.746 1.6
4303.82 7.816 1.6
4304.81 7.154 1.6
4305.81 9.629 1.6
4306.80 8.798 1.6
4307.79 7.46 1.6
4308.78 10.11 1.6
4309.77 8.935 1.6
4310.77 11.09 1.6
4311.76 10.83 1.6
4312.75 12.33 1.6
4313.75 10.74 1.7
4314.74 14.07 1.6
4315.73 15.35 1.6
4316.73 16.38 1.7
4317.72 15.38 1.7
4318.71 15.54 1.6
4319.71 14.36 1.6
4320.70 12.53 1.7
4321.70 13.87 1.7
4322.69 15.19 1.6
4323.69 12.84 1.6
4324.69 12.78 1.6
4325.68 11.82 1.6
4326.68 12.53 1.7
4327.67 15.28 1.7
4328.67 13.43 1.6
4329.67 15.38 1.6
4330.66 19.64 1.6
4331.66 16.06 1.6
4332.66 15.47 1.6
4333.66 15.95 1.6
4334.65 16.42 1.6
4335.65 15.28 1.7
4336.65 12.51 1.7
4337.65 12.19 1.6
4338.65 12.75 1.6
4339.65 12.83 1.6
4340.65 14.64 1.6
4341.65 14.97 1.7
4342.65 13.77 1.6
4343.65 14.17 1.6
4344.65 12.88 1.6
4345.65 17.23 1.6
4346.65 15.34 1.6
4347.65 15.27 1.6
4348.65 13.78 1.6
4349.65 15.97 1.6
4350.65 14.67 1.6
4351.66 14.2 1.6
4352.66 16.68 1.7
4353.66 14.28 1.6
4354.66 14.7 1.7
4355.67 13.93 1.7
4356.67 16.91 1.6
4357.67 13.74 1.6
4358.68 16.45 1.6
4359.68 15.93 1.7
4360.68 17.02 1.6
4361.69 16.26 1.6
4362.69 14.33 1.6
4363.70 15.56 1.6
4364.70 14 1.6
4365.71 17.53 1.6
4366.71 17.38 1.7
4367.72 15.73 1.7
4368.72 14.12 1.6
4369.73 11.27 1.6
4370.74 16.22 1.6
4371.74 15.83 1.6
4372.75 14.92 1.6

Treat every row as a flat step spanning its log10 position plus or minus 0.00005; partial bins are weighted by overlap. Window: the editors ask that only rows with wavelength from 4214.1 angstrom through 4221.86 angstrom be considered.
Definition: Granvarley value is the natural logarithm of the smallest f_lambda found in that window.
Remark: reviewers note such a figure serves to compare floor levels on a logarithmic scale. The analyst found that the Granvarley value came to 2.51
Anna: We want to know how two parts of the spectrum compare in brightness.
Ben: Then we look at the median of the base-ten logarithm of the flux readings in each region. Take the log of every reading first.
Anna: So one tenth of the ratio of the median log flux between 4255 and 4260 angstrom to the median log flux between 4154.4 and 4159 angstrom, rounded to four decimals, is 0.1075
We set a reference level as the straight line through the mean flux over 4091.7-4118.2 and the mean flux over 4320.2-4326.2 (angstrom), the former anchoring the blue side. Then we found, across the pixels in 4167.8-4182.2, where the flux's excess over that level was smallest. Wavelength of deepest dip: 4173.06 angstrom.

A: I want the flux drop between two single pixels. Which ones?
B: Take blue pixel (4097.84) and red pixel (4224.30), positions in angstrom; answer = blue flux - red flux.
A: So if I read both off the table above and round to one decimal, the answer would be 1.5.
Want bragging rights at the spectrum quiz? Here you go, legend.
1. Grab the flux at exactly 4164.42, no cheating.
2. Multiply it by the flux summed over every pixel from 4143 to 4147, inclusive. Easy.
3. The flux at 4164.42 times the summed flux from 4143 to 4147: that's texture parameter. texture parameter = 554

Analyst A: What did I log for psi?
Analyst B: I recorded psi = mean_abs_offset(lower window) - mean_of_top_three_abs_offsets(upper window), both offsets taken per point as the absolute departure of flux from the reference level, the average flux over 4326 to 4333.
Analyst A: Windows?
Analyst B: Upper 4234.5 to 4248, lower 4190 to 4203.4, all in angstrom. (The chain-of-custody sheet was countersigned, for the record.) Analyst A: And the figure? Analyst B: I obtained -1.0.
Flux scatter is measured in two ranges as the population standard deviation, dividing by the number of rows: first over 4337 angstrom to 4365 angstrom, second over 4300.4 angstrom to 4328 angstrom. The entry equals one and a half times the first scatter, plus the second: 4.8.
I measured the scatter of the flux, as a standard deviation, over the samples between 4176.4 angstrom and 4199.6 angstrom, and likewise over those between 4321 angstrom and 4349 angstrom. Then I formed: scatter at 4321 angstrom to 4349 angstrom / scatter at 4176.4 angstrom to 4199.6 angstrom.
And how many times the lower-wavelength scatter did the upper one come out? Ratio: 1.02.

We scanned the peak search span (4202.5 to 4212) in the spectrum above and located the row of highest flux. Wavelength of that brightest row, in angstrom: 4208.76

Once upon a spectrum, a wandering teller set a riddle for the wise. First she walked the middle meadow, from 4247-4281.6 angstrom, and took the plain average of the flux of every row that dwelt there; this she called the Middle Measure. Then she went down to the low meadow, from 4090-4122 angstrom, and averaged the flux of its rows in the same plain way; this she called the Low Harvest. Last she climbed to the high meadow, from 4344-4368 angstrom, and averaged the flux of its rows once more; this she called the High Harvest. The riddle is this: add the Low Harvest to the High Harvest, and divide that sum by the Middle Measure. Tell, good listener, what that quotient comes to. 2.08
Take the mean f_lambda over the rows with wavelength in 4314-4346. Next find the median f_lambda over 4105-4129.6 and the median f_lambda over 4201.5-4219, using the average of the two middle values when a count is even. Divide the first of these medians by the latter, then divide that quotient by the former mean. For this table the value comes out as 0.069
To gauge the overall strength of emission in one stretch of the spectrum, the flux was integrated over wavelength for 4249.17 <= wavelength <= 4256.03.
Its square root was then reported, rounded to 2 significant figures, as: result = 9.5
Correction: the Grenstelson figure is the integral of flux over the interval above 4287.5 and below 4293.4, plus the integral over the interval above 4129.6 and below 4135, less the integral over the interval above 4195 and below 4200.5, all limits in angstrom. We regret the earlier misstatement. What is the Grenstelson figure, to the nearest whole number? 79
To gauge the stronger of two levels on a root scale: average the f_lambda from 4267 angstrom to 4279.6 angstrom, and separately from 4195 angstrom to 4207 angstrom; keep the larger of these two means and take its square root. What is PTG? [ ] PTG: 3.63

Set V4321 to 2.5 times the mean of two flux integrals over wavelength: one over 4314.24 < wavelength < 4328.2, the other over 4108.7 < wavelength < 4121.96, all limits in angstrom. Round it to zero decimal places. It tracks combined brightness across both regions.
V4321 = 467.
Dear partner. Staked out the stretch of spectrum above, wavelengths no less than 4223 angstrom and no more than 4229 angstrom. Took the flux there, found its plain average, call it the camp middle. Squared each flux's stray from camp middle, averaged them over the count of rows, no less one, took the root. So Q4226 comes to 1.79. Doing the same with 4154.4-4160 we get 0.97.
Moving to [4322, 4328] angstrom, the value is 1.33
